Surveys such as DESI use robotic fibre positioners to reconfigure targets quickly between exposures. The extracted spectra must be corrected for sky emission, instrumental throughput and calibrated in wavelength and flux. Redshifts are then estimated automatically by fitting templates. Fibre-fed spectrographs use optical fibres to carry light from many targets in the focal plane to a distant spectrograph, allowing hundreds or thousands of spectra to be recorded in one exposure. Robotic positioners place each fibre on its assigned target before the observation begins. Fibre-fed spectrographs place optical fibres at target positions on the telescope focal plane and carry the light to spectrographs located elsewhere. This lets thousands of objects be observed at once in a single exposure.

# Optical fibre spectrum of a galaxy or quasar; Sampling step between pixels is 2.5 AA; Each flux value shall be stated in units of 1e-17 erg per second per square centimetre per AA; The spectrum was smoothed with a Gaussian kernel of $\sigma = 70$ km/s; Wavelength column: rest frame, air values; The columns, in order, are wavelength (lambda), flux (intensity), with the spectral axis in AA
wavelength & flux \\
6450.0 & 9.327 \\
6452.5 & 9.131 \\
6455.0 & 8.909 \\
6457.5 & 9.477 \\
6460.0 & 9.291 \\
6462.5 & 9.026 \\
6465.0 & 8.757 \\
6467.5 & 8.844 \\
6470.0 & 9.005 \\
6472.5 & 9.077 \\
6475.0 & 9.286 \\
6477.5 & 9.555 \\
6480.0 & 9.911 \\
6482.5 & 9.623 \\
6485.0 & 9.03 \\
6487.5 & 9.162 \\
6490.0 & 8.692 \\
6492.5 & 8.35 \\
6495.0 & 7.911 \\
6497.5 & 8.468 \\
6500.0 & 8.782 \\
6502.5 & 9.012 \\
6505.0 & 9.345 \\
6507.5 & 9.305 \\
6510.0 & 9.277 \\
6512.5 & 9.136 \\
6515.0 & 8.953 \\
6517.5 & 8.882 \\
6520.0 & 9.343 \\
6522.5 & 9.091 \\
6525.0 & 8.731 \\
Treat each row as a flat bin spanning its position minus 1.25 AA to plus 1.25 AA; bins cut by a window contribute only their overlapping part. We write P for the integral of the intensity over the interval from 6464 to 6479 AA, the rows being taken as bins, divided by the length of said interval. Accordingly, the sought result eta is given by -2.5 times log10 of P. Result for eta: -2.398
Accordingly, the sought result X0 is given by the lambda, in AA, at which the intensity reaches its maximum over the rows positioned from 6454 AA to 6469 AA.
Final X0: 6457.5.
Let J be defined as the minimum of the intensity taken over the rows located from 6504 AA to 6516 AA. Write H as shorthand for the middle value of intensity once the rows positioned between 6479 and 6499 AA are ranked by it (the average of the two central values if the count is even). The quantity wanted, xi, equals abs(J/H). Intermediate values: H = 8.9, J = 8.953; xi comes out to 1.01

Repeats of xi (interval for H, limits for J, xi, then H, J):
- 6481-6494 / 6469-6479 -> 1.00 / 9.0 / 9.005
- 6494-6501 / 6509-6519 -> 1.05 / 8.5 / 8.882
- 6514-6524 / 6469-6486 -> 1.00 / 9.0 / 9.005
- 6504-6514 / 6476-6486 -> 0.97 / 9.3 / 9.03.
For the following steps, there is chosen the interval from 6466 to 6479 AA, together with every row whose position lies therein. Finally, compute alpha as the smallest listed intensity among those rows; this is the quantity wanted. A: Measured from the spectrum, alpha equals 8.844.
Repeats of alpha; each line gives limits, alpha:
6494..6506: 7.911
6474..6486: 9.03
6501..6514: 9.012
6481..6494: 8.35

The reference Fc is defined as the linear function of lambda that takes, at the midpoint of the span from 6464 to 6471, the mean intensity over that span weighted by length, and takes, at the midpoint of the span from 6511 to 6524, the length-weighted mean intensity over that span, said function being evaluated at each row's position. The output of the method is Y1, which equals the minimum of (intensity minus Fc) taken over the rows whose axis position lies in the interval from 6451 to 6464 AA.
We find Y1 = 0.09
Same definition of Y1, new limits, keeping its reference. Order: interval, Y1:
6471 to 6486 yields 0.09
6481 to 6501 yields -1.07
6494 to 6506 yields -1.07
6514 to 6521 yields -0.20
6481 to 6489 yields 0.09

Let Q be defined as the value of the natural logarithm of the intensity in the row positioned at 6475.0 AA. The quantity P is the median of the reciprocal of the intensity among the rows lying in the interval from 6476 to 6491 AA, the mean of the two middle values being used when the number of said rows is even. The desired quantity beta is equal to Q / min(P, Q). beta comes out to 20.8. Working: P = 0.107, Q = 2.23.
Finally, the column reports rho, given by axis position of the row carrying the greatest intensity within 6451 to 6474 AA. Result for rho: 6457.5 AA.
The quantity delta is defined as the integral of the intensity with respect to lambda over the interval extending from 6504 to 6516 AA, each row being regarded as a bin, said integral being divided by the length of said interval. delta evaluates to 9.2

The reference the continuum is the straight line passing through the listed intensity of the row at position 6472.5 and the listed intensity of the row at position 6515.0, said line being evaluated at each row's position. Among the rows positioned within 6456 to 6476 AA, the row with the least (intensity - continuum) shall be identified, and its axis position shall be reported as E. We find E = 6465.0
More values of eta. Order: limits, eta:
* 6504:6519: -2.404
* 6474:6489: -2.435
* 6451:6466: -2.399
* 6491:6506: -2.341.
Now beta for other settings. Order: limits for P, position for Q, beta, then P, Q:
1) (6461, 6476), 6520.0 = 20.1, 0.111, 2.23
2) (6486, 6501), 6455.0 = 18.8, 0.117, 2.19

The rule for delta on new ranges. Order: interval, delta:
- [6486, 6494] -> 8.7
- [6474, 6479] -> 9.5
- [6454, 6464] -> 9.2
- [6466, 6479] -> 9.2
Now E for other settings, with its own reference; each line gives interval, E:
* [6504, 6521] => 6517.5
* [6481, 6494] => 6492.5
